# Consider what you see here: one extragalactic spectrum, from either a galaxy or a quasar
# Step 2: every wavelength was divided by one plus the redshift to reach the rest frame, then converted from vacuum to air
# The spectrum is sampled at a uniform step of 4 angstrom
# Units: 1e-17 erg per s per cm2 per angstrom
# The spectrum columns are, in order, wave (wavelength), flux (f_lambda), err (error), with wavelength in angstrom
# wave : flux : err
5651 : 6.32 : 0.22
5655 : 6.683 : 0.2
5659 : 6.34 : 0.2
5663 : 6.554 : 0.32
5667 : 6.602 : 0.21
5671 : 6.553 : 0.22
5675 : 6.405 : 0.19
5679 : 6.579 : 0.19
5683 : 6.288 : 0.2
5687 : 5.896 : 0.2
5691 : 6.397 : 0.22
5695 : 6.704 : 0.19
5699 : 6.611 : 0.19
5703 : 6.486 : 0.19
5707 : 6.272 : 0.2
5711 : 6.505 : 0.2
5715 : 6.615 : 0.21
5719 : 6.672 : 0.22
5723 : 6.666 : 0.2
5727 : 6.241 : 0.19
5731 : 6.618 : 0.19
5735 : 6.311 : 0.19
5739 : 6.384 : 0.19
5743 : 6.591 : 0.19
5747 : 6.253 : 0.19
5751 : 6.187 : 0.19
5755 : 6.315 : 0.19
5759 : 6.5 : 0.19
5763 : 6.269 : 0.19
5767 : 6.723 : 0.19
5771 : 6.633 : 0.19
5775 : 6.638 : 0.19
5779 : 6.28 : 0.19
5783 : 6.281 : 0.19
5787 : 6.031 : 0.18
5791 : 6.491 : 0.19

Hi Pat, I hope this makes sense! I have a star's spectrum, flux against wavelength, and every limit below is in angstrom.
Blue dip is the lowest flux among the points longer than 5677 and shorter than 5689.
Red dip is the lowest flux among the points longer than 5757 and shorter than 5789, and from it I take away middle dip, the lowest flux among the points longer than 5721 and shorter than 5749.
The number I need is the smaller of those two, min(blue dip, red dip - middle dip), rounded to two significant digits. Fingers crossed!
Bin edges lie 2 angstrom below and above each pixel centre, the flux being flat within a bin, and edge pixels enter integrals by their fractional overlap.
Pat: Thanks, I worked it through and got -0.21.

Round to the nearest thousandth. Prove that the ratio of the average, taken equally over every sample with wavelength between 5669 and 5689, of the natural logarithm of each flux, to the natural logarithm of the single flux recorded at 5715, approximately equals 0.977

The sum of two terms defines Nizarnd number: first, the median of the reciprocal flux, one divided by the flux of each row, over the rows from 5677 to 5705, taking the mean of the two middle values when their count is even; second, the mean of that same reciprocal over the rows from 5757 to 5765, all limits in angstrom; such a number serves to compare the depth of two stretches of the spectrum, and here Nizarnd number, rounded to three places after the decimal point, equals 0.311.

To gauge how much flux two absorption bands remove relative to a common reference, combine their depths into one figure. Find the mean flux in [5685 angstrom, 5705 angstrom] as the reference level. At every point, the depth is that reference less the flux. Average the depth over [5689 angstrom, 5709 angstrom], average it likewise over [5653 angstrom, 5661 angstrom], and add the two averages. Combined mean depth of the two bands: -0.17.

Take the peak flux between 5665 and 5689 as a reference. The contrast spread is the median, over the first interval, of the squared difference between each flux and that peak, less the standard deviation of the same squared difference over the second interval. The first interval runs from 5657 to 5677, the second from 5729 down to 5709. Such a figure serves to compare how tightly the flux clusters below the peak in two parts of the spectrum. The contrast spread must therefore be -0.05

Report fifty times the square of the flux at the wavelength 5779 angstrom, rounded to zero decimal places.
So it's 1972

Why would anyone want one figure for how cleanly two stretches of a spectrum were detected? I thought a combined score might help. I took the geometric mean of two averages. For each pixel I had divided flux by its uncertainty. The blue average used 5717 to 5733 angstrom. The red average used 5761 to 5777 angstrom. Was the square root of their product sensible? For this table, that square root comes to 33.7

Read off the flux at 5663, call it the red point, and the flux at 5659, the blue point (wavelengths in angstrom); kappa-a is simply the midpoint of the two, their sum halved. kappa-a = 6.45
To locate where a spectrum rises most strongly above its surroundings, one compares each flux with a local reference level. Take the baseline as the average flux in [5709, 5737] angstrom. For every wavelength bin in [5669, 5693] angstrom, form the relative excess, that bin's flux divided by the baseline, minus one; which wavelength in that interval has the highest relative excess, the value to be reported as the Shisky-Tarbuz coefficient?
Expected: 5679 angstrom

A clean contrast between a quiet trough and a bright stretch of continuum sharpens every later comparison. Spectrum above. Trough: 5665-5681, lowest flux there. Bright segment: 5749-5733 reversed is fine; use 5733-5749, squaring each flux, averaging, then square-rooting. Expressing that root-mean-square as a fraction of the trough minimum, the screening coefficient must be 1.00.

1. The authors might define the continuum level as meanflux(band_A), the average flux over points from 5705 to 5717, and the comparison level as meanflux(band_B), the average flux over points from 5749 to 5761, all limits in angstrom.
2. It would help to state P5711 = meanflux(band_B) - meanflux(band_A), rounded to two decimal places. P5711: -0.13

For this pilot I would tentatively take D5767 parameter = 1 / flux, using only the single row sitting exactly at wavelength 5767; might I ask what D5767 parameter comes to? 0.149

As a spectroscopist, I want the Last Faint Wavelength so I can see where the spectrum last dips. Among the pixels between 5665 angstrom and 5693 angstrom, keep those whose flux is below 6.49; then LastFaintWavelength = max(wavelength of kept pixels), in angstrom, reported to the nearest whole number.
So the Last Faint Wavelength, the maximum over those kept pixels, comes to 5691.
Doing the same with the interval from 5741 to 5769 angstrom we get 5763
